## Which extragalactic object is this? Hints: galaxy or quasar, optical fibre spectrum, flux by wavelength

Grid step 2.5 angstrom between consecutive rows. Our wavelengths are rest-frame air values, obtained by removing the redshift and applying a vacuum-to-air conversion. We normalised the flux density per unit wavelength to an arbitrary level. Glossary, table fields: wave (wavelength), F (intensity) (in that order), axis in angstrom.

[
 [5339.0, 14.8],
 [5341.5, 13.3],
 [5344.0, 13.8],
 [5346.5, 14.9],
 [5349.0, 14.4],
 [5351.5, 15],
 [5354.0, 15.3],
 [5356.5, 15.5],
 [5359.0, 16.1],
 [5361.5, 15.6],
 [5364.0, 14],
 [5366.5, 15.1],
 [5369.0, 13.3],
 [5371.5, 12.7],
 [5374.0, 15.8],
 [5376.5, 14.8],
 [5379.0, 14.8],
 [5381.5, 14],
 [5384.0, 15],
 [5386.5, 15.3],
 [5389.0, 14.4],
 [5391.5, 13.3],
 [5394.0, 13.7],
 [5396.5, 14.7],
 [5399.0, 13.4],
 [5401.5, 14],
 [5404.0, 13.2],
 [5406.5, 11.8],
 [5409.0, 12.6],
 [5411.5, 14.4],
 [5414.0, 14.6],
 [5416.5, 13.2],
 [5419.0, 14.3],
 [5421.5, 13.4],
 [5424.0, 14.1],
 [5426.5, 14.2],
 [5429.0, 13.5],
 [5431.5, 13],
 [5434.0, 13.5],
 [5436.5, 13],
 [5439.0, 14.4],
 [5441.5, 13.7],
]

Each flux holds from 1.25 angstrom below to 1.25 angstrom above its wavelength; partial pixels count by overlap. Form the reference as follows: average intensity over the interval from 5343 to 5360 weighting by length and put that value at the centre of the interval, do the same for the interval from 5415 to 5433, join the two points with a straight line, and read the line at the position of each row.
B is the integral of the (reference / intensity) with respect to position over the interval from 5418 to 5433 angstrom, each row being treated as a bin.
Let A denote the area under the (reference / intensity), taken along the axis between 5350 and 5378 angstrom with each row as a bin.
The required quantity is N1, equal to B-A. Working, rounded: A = 28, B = 15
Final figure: -13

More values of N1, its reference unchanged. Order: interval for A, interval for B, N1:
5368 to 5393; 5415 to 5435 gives -5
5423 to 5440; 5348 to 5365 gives 0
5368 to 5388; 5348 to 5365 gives -3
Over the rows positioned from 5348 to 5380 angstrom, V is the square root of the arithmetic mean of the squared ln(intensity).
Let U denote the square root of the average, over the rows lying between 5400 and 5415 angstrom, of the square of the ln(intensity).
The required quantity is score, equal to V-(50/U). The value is -16.6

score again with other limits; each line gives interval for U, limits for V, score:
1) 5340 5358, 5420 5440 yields -16.0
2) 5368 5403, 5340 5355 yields -16.2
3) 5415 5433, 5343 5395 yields -16.4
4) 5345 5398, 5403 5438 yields -16.0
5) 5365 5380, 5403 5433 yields -16.1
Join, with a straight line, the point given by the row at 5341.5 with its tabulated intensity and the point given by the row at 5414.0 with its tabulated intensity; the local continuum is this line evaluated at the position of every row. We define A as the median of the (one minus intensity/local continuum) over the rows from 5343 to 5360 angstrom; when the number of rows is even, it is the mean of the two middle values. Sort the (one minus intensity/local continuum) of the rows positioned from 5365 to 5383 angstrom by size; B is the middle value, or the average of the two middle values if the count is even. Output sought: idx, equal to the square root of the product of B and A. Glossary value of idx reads 0.082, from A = -0.11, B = -0.059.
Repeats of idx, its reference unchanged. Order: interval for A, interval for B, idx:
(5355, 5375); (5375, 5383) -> 0.084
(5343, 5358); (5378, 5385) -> 0.082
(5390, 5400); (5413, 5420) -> 0.037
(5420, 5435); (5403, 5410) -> 0.110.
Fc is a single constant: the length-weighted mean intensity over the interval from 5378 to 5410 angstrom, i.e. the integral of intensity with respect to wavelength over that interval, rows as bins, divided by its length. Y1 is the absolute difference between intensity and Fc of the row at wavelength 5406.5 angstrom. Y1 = 2.1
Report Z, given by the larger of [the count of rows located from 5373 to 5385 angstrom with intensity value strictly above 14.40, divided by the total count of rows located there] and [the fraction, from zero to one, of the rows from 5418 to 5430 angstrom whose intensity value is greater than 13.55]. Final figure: 0.80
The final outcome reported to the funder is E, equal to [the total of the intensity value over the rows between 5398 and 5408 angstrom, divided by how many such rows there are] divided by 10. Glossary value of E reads 1.31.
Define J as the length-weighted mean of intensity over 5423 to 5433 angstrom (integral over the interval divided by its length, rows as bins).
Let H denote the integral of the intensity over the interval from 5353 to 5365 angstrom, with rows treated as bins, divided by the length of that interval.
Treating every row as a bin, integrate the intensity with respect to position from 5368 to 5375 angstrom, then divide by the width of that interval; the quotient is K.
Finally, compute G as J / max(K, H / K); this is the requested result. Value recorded 0.99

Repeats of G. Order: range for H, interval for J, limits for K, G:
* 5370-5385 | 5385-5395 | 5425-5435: 1.05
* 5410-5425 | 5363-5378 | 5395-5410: 1.07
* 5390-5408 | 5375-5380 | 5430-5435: 1.12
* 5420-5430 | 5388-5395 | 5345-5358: 0.92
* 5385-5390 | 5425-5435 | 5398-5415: 1.01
